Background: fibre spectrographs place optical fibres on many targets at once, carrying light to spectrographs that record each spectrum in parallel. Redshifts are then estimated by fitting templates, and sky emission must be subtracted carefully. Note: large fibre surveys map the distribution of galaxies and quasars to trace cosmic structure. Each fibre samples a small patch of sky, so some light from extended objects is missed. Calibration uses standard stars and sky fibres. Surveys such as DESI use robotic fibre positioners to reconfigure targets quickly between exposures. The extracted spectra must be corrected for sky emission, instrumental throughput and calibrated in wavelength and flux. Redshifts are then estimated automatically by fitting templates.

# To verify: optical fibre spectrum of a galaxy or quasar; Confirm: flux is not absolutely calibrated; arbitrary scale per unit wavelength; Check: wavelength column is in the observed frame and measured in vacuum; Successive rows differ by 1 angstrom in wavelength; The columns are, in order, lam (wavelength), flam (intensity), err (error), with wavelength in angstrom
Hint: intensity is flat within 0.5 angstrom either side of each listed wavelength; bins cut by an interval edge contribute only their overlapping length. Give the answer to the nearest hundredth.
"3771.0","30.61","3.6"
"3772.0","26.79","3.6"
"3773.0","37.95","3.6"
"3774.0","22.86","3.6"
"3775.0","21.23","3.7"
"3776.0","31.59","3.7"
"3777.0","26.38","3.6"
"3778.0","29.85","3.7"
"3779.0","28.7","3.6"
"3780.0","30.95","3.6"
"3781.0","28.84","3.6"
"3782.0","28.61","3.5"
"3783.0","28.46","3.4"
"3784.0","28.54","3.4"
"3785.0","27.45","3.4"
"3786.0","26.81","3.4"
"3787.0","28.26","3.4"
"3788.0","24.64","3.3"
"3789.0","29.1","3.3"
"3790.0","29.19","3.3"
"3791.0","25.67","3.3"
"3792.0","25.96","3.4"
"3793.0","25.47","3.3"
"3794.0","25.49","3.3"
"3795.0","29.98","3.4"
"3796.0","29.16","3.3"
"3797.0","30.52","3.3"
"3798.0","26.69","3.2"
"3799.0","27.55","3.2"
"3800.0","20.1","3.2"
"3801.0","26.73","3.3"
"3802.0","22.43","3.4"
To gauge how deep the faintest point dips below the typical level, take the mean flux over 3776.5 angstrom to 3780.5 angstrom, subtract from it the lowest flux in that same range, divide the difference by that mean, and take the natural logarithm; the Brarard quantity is -2.41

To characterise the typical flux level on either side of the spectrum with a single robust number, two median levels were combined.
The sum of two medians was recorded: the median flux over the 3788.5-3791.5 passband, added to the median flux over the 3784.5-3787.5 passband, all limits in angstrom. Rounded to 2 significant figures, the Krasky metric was 57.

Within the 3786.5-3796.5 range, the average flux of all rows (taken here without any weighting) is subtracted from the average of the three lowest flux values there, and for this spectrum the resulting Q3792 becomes -2.1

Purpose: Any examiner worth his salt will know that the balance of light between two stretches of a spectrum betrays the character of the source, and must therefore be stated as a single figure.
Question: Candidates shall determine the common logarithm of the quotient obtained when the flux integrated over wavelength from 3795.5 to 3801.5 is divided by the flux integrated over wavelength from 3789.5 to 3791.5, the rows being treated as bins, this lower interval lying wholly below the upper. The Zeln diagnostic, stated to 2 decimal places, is 0.47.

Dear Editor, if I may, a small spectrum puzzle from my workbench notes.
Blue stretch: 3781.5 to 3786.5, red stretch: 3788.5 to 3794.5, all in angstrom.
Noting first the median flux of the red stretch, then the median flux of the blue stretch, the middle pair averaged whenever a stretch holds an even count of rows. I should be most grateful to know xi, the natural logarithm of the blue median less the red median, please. 1.0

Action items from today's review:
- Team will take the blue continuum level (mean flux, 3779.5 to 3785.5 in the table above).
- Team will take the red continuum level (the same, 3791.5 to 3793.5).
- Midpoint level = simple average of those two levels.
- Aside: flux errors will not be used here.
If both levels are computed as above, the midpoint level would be 27.3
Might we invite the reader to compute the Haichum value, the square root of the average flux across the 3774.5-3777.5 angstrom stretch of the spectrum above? 5.1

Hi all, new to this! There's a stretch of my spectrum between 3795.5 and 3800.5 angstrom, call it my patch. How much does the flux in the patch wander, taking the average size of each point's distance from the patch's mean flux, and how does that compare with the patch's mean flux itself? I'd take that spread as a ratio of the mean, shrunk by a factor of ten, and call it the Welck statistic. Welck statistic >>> 0.010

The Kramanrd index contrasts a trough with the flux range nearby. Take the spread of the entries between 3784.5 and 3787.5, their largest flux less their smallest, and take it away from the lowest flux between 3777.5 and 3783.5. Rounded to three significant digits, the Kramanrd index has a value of 27.0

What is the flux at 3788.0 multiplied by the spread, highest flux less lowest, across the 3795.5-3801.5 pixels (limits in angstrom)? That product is 257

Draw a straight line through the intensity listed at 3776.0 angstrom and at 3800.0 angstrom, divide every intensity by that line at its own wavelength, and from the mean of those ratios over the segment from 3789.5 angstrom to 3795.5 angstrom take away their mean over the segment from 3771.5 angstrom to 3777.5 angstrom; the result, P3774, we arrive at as 0.28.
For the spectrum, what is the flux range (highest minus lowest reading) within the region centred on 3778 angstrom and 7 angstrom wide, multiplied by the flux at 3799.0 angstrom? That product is 285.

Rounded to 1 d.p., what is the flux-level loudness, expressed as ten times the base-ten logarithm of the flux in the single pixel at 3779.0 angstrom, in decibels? 14.6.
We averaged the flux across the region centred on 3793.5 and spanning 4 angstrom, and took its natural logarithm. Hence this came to 3.29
